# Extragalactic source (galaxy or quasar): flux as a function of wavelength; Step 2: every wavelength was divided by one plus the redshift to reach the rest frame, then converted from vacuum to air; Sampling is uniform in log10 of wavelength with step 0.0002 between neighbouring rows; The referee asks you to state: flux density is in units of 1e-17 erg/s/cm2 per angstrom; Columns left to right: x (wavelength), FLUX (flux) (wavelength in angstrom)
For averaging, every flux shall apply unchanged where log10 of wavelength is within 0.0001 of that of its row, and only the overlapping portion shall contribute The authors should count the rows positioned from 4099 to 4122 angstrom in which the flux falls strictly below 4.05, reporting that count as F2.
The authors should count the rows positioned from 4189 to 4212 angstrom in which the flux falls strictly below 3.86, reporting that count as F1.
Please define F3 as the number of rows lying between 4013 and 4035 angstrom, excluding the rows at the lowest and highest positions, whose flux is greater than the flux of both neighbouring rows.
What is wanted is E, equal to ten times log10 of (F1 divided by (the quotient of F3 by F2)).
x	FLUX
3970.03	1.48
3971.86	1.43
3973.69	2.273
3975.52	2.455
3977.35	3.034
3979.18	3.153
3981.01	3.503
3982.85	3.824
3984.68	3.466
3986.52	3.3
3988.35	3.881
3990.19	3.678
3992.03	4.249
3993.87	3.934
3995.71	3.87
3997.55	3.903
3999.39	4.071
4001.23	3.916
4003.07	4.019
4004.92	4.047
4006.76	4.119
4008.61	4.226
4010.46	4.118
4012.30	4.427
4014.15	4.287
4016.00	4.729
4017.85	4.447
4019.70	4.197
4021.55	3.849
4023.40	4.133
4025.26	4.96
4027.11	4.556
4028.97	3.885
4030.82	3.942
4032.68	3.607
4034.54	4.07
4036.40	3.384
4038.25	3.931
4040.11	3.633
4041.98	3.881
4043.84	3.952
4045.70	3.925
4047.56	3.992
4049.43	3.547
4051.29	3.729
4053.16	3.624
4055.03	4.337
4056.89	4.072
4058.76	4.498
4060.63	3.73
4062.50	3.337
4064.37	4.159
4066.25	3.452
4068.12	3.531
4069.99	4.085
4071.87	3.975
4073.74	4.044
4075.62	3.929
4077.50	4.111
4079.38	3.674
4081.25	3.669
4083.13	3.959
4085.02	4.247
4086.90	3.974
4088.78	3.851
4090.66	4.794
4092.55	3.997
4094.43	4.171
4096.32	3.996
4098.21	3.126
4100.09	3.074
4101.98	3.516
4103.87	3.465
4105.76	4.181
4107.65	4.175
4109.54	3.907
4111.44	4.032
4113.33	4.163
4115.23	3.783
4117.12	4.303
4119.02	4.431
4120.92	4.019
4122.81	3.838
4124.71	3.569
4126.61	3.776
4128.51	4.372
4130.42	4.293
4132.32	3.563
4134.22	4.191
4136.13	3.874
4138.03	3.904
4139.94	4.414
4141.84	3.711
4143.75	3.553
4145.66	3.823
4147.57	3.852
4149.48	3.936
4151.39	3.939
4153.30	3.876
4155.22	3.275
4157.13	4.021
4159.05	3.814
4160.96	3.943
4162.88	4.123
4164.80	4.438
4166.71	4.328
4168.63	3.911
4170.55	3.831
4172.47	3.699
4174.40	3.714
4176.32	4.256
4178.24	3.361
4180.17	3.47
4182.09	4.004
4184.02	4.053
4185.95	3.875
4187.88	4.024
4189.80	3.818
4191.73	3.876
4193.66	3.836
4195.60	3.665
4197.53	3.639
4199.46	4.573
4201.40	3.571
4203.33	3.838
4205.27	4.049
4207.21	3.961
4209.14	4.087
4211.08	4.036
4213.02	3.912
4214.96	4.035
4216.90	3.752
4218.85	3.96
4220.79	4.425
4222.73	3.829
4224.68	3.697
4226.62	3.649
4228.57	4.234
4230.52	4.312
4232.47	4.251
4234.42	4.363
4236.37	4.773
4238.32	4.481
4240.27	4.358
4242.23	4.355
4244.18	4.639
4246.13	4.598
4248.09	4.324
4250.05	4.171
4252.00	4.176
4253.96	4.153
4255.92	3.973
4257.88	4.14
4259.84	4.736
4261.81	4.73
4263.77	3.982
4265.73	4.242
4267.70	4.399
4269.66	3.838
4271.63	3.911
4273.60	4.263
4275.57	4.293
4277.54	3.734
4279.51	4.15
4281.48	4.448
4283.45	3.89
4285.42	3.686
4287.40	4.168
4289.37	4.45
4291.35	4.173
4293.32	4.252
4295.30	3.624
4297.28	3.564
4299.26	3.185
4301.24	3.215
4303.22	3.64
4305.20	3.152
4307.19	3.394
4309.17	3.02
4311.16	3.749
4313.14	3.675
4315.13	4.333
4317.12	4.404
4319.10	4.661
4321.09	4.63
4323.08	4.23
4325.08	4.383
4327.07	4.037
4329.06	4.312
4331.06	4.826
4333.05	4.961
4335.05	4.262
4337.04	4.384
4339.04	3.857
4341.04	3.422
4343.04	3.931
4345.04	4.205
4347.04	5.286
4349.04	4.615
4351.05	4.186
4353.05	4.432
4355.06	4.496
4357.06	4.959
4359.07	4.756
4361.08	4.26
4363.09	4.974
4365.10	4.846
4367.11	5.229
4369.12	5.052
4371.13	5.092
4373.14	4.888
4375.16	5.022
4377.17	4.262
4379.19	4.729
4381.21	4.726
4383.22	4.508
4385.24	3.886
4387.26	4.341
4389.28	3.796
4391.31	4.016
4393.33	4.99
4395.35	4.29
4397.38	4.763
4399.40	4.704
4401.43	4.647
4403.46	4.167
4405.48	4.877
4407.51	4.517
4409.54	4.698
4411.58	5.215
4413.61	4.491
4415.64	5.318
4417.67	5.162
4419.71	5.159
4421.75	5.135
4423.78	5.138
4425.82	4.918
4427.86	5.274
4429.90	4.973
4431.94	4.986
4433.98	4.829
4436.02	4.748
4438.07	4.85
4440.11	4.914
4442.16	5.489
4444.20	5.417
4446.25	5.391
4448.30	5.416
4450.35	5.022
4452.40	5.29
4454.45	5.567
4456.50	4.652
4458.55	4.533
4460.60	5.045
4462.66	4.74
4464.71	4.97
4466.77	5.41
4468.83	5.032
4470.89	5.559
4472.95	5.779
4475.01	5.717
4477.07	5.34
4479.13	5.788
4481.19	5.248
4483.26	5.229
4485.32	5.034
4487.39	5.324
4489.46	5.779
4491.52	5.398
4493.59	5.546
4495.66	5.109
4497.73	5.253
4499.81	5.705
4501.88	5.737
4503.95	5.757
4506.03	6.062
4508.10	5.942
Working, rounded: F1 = 6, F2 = 7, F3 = 3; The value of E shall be 11.5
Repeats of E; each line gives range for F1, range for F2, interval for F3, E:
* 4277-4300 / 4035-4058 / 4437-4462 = 12.2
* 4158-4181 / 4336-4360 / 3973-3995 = 7.8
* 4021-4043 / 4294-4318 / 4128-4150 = 13.0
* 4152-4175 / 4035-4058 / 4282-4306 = 12.2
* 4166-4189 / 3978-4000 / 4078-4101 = 12.2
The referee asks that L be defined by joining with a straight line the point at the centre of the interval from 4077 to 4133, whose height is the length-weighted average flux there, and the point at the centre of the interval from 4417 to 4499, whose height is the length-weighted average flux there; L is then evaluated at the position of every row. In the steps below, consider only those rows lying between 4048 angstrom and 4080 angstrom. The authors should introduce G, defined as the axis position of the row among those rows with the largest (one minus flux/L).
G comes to 4062.50 angstrom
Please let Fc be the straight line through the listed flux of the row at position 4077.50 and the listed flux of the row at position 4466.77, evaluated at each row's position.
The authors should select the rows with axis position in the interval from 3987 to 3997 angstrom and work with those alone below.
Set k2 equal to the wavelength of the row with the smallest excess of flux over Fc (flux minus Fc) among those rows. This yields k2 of 3990.19 angstrom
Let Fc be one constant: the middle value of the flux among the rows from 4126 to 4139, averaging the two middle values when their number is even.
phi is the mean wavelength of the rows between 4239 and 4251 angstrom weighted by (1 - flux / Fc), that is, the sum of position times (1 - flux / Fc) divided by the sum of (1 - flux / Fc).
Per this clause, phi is 4244.8 angstrom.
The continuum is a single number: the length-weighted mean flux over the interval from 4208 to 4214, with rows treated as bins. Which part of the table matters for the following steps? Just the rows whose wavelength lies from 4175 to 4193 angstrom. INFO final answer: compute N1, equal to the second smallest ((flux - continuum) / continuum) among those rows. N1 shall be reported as -0.14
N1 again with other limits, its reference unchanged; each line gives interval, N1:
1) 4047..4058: -0.10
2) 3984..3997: -0.14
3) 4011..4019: 0.10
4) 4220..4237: -0.08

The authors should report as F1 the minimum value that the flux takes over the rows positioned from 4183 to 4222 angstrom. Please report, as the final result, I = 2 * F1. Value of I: 7.14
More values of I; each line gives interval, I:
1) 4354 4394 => 7.59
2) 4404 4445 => 8.98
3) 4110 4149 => 7.11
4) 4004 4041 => 6.77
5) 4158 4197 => 6.72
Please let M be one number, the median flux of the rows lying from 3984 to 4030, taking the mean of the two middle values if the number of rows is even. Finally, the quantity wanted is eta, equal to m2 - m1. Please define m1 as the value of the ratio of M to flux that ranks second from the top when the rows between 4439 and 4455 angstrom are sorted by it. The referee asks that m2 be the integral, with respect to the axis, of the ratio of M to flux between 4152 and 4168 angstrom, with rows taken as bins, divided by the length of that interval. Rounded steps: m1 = 0.81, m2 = 1.03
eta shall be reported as 0.22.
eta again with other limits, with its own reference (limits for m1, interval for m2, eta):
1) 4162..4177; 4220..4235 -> -0.09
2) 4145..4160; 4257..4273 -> -0.10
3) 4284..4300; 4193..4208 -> -0.09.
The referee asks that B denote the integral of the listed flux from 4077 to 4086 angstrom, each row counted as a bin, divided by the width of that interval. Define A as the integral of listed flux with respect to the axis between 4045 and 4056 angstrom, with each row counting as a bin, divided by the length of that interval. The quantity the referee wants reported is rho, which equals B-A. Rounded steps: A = 3.86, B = 3.9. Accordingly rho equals 0.1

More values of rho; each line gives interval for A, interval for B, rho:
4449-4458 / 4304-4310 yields -1.9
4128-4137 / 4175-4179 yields -0.2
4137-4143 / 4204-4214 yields 0.0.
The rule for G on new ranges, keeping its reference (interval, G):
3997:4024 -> 4021.55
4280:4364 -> 4309.17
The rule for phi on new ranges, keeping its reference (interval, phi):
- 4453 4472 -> 4463.2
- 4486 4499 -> 4492.3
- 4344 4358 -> 4351.3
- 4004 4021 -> 4013.8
